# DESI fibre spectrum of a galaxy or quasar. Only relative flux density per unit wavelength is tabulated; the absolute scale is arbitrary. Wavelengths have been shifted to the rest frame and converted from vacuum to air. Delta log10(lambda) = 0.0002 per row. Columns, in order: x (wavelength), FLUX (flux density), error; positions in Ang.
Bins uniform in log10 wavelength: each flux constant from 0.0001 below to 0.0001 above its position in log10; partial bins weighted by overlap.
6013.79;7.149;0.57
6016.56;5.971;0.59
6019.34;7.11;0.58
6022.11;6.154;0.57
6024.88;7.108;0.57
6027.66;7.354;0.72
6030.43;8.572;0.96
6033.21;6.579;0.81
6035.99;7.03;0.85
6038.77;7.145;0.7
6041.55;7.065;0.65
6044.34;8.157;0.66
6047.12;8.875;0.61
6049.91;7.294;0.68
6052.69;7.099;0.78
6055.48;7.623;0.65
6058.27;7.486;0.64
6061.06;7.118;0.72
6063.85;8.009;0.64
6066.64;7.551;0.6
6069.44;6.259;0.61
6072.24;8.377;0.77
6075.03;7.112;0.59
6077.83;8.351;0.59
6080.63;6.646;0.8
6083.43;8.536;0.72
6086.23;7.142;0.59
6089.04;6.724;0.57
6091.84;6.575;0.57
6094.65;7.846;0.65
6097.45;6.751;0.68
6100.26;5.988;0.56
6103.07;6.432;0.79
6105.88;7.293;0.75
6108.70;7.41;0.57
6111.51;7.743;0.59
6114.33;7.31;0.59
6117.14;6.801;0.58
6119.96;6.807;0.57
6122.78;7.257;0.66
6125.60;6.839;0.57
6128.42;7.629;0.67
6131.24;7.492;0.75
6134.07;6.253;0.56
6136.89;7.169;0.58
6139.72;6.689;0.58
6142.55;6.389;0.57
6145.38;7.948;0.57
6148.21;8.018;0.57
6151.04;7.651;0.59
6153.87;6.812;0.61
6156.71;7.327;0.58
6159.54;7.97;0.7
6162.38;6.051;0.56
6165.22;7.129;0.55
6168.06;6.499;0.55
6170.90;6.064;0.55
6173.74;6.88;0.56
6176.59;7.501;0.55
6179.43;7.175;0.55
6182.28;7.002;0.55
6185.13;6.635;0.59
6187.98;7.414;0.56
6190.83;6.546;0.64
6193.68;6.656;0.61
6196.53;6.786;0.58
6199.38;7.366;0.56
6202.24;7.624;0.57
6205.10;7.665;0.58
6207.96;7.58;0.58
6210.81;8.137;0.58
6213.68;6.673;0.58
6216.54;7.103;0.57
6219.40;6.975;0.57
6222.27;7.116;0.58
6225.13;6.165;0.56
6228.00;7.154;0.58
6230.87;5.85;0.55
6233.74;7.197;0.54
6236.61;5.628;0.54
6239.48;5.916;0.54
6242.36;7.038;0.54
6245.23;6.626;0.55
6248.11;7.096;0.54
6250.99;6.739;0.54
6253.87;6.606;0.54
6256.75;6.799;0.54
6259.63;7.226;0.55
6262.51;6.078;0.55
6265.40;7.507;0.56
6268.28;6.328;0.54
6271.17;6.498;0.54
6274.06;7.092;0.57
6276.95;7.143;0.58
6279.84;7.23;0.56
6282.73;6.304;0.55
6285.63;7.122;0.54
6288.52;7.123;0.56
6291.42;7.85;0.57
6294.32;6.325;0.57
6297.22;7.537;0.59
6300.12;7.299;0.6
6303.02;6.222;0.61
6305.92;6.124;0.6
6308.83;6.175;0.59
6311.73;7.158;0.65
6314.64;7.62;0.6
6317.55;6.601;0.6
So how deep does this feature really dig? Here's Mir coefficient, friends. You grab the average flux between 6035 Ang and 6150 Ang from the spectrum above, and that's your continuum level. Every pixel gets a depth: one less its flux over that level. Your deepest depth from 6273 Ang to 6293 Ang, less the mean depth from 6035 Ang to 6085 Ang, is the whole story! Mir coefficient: 0.17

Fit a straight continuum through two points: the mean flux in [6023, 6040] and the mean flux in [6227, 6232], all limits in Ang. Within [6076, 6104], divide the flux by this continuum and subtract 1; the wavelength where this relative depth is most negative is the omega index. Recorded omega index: 6100.26 Ang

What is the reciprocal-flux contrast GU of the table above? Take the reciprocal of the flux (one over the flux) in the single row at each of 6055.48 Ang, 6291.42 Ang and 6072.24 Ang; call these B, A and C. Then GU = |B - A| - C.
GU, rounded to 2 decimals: -0.12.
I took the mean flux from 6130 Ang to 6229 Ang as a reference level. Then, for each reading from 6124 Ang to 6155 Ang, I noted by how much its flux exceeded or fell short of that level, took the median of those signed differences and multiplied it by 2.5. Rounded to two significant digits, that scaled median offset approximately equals 0.24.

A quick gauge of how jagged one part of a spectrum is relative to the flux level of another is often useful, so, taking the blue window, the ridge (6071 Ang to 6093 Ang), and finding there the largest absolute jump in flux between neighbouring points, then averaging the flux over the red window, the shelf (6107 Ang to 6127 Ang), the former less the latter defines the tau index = -5.28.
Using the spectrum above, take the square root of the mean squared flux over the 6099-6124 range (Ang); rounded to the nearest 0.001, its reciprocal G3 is 0.142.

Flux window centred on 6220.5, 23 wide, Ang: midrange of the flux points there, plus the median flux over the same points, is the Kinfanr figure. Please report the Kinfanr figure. 14.0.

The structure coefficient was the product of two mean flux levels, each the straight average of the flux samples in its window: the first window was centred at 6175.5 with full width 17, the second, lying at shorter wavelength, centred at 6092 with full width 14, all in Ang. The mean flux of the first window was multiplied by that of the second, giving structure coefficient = 48.0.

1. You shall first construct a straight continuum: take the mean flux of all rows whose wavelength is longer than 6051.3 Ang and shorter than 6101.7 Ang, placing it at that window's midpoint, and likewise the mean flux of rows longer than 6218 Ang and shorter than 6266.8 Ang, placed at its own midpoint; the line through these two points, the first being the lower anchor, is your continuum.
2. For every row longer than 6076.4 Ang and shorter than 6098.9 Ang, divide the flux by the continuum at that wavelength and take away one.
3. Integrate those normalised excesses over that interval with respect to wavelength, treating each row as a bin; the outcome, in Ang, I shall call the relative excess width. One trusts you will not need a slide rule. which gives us 0.2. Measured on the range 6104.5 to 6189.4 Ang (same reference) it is 0.9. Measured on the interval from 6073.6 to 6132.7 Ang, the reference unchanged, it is -0.1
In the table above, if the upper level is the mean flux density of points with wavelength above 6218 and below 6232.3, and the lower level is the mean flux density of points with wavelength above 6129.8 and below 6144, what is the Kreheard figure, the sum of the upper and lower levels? 13.5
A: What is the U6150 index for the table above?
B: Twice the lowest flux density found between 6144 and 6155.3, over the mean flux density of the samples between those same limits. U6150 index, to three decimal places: 1.791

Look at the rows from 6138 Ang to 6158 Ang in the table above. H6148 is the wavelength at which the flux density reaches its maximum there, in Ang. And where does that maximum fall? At 6148.21 Ang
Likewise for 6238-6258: 6248.11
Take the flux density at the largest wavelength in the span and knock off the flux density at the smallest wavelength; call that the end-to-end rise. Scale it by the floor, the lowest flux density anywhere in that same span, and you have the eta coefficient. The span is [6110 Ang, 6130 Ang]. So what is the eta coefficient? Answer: -0.02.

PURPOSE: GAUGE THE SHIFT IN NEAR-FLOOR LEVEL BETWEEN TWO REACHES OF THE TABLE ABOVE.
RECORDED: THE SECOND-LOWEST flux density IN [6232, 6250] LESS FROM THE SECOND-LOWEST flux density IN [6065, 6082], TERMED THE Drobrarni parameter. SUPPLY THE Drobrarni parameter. 0.73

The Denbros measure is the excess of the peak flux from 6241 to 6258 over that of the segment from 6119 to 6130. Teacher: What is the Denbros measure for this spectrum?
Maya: -0.5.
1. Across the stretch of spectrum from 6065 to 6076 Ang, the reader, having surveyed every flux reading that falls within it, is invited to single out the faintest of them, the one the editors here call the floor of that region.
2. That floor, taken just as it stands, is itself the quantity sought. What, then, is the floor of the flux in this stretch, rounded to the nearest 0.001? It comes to 6.259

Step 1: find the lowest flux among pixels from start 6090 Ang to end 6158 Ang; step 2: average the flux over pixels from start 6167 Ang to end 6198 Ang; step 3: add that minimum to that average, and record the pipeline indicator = 12.8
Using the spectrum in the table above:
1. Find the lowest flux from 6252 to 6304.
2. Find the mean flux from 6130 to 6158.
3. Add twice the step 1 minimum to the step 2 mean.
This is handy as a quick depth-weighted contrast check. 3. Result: 19.3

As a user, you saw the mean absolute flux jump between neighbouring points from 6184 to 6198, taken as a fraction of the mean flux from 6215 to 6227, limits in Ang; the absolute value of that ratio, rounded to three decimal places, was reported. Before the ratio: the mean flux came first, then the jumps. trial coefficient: 0.069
